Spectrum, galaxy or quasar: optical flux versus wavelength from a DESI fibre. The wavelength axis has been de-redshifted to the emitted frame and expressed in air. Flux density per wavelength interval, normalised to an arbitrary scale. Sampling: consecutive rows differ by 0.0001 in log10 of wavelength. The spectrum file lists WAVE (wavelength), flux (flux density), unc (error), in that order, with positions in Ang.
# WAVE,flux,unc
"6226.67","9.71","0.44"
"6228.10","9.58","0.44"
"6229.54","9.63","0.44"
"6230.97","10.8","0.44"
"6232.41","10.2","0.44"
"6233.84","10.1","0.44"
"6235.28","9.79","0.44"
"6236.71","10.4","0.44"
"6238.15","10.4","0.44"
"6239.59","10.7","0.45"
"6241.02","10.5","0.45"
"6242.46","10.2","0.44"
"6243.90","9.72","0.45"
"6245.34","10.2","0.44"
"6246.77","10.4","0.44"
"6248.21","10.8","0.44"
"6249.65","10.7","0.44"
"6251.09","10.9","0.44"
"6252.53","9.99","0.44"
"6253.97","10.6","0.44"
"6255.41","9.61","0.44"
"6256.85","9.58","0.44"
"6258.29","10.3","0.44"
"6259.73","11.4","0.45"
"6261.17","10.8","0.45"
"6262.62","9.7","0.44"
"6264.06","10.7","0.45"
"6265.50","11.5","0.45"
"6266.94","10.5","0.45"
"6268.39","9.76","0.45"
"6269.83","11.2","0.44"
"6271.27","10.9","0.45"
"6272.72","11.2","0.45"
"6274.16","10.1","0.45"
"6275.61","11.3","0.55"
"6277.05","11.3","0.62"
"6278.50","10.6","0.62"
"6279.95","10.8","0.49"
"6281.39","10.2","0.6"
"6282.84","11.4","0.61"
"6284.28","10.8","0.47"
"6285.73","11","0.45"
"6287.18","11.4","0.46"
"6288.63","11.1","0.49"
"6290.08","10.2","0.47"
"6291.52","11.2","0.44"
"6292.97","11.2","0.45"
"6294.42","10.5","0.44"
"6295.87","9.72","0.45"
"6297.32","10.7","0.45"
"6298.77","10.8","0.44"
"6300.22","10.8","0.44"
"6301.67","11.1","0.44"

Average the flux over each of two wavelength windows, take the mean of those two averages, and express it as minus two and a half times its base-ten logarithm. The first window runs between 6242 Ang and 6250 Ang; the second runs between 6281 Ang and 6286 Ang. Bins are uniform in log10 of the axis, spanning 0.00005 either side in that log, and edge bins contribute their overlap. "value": -2.56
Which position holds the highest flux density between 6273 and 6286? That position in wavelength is 6282.84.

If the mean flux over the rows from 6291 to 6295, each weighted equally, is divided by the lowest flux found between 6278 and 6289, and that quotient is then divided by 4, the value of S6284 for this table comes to 0.269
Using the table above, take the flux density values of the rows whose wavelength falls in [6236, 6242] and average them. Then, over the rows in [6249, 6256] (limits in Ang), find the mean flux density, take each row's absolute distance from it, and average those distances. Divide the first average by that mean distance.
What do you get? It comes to 23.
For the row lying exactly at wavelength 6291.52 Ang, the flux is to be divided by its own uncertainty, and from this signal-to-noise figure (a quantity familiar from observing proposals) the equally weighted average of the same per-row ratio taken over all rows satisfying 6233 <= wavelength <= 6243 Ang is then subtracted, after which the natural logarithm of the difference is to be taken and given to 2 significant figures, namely 0.79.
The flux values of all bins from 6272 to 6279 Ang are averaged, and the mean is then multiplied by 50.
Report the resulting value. 545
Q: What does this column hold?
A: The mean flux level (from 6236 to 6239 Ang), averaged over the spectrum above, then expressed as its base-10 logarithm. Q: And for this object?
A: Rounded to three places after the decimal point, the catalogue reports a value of 1.017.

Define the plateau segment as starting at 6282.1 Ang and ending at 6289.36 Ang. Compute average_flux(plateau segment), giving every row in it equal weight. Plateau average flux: 11.1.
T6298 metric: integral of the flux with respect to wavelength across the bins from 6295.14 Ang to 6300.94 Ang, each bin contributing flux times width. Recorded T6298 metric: 60.9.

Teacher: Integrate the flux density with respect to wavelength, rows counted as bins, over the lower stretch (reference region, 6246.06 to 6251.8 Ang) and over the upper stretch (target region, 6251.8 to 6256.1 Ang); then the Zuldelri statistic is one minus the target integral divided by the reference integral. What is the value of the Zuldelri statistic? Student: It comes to 0.29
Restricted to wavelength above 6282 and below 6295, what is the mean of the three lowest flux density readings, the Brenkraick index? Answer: 10.5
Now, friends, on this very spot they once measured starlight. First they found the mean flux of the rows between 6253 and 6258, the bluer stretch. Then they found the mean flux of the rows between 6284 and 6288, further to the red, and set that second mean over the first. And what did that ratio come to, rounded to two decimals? 1.11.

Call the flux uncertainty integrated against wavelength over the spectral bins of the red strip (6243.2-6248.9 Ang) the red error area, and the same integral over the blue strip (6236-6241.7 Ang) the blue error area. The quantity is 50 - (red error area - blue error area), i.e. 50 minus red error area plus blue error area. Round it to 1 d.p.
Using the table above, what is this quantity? 50.0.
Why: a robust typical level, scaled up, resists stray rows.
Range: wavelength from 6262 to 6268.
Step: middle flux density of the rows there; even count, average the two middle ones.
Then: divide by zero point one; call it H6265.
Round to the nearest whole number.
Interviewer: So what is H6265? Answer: 106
